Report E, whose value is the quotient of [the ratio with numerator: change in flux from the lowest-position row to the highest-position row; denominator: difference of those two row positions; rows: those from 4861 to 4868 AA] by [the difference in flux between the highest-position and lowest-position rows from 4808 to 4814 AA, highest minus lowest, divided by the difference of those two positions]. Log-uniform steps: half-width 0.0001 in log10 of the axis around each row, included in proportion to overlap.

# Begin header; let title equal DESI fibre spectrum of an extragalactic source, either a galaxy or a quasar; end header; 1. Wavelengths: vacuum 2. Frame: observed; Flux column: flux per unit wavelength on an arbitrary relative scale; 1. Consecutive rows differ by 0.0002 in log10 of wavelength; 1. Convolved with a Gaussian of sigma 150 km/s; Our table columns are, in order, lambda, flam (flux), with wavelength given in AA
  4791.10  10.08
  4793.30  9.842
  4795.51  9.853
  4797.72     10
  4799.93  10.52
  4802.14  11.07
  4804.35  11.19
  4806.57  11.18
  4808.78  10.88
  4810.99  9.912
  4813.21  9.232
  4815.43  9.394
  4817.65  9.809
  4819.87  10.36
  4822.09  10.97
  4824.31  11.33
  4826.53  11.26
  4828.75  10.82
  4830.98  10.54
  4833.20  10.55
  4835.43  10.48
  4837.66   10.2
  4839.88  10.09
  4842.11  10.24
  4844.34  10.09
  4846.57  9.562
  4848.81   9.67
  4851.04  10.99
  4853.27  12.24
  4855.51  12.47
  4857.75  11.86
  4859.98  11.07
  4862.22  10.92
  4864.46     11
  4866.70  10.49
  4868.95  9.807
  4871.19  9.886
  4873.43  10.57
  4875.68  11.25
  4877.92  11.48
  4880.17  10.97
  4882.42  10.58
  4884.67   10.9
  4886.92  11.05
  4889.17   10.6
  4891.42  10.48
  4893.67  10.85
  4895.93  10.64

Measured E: 0.3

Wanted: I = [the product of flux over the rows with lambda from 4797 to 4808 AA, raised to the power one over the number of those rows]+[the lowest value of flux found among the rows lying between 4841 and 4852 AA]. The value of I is 20.3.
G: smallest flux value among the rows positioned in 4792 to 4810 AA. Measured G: 9.842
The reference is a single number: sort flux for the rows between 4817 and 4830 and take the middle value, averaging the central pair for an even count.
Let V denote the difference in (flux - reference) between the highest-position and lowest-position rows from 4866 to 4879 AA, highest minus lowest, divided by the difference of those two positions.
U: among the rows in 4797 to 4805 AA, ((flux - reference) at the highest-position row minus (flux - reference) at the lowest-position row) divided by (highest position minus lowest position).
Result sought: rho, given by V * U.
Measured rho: 0.0158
